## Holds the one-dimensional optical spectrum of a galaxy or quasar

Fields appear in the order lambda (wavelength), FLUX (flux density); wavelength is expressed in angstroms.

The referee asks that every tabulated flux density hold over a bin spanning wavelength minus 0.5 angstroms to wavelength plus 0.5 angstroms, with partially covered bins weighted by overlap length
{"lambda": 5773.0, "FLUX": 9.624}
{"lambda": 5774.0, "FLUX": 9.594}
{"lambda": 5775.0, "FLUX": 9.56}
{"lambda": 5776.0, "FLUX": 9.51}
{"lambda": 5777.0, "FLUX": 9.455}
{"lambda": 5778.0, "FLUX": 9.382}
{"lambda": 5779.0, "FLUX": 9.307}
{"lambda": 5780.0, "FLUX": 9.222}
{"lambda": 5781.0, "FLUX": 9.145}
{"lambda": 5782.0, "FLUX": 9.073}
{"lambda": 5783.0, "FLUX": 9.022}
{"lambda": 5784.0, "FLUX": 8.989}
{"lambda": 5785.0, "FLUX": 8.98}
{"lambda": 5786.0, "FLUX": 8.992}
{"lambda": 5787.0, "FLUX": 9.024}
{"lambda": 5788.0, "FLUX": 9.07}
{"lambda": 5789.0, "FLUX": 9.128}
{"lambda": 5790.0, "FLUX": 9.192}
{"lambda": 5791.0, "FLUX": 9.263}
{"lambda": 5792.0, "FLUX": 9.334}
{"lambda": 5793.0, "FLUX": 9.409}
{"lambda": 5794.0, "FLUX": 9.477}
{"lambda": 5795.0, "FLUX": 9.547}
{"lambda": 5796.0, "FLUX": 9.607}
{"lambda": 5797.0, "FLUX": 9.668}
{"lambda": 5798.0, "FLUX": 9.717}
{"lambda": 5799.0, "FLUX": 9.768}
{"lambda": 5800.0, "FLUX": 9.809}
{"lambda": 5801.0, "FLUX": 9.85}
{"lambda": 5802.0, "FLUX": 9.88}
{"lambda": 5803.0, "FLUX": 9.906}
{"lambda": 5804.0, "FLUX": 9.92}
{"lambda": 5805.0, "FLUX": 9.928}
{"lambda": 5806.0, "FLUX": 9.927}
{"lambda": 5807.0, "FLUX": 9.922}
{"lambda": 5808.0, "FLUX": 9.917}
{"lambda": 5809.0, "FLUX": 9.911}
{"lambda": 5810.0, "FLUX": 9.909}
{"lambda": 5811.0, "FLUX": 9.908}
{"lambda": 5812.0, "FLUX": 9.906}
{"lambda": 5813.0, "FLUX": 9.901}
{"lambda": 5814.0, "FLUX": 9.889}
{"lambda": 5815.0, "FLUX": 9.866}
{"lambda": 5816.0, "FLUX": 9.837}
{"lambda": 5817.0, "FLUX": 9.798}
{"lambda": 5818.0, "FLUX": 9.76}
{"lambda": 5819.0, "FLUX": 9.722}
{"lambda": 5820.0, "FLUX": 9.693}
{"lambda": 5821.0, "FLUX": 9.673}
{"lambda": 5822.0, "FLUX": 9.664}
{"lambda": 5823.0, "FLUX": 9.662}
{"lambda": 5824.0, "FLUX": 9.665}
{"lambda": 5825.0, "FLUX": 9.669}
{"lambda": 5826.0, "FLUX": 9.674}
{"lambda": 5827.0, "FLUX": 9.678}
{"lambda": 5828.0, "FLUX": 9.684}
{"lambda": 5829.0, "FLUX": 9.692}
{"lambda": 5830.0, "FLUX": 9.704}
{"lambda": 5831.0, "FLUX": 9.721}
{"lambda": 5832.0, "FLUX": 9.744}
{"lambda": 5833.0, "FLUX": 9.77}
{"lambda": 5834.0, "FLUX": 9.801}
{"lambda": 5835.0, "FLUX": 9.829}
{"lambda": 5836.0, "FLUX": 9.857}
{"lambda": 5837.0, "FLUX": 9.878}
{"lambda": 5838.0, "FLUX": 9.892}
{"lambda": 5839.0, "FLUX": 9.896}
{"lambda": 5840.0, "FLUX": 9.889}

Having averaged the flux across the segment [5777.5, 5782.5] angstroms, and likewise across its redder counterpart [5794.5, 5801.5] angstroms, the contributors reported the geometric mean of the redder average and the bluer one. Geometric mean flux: 9.46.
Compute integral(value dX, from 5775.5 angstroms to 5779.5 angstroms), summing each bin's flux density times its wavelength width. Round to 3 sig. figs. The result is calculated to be 37.7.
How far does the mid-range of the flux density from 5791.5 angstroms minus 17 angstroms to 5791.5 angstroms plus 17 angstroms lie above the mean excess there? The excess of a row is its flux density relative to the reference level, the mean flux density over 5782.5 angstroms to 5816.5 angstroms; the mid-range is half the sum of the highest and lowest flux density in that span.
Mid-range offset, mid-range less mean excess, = 9.59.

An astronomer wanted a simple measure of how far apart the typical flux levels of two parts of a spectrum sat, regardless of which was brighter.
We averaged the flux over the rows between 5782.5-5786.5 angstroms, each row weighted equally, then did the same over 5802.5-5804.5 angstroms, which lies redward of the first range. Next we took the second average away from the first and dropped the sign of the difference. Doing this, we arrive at 0.92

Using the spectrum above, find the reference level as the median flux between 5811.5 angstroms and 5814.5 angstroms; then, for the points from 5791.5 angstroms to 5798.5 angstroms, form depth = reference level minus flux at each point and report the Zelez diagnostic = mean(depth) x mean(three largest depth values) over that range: 0.18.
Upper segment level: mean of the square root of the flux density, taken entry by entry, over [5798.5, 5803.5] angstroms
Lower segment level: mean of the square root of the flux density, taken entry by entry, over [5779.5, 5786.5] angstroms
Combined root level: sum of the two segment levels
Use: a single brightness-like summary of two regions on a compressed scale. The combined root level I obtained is 6.15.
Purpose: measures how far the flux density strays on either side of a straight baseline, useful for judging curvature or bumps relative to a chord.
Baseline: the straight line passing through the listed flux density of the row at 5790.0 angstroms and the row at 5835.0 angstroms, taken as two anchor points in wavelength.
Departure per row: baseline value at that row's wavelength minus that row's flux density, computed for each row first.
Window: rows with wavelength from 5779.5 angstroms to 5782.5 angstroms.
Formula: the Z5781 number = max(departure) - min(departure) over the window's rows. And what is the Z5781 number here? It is 0.18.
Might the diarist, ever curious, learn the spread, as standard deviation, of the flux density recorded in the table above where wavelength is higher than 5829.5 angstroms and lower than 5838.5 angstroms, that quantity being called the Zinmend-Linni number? 0.07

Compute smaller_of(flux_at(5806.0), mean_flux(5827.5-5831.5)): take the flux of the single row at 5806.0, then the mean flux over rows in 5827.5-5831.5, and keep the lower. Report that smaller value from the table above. 9.7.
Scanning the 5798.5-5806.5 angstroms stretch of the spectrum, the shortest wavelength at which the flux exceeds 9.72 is 5799.0 angstroms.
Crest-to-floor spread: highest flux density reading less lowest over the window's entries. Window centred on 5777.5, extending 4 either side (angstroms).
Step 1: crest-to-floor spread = 0.45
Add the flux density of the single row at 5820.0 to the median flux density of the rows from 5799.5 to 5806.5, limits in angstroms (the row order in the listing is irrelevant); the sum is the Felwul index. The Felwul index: 19.6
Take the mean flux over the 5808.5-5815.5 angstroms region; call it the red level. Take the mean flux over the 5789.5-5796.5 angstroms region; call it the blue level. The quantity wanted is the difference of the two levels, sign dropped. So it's 0.49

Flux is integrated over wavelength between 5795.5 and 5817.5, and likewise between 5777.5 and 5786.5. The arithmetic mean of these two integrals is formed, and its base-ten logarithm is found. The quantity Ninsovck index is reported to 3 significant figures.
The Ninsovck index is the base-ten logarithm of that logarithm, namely 0.337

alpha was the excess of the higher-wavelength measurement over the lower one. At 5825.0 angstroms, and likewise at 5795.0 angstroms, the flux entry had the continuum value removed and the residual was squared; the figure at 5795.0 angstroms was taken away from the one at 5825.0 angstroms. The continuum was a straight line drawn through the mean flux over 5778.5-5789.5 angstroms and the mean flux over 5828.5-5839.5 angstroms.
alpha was -0.09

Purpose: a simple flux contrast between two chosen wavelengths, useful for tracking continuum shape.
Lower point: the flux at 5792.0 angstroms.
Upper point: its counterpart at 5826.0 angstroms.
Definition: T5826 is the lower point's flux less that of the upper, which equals -0.34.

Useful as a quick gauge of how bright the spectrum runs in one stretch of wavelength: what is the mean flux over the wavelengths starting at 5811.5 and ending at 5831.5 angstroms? 9.74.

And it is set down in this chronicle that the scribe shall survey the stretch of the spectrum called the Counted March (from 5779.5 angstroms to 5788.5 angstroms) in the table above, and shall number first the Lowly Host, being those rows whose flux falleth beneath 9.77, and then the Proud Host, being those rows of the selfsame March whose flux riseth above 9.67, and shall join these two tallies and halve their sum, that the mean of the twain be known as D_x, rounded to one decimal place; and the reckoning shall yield 4.5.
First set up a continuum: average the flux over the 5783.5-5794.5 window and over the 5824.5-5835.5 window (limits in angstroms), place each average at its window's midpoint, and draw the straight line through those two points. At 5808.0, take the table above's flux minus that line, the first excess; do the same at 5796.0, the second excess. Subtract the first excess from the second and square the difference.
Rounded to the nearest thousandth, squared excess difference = 0.022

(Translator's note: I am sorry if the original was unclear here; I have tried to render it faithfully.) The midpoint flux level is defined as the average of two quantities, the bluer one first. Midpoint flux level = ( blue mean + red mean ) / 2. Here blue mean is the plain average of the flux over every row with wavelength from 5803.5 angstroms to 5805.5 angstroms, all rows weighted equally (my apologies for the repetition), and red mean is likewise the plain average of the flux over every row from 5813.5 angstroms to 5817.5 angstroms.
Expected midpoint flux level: 9.89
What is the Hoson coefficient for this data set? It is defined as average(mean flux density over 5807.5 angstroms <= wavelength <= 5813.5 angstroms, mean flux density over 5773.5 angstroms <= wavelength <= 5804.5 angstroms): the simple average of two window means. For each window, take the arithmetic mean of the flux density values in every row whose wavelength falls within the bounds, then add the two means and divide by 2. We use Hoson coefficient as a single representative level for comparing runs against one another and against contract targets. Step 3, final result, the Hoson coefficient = 9.66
